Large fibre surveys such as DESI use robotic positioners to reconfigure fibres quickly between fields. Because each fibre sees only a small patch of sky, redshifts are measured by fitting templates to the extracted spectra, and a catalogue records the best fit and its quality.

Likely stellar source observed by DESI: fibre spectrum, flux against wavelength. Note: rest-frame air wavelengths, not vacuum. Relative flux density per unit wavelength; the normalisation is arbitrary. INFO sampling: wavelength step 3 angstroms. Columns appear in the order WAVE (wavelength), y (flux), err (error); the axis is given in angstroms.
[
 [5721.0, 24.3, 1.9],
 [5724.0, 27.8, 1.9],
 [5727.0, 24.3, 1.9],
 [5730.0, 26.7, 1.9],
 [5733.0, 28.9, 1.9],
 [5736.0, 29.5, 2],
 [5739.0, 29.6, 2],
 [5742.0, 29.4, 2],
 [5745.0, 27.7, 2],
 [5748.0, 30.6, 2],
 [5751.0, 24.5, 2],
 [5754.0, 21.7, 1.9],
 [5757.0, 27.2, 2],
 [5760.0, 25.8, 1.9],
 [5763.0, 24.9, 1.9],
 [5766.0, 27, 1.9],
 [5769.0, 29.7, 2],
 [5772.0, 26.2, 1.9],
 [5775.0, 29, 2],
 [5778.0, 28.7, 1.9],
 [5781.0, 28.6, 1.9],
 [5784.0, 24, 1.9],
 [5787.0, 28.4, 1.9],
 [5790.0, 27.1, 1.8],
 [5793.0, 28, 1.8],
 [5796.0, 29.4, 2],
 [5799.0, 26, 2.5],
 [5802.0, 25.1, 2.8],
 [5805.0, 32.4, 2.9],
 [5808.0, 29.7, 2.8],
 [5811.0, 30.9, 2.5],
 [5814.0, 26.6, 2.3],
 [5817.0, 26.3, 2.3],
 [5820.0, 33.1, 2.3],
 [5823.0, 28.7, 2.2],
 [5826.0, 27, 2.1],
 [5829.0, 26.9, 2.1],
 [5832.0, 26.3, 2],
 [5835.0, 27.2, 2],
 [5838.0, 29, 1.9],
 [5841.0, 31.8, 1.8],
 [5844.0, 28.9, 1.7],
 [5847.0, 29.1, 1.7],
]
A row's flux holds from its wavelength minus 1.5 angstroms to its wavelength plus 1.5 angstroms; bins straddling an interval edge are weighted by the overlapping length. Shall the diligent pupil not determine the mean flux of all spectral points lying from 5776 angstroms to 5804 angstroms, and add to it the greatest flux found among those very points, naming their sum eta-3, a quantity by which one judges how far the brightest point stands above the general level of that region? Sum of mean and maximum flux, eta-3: 57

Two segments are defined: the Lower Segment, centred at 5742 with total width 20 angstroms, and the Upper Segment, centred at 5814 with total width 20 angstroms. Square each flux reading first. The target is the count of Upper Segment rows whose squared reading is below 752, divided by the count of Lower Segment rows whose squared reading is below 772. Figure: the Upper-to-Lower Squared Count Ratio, 1.00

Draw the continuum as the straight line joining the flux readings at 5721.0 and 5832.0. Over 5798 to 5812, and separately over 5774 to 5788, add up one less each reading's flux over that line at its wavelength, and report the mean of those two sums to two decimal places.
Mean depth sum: -0.52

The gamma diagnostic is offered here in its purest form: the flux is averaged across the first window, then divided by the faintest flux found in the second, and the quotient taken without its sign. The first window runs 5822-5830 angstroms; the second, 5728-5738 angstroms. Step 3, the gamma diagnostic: 1.03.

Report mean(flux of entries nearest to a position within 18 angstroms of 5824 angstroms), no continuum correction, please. 28.6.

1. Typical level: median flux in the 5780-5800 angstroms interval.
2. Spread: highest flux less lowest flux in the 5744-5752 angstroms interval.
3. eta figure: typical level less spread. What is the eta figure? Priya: 21.9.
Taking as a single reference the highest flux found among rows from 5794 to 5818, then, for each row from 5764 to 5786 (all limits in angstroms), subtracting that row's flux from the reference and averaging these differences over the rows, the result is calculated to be 4.8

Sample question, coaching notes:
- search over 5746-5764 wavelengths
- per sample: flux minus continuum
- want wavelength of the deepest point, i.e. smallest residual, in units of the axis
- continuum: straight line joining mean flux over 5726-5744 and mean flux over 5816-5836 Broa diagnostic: 5754.0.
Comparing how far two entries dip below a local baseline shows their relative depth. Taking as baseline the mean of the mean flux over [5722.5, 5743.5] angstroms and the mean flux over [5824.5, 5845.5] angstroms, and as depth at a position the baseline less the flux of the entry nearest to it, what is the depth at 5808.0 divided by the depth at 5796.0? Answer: 1.2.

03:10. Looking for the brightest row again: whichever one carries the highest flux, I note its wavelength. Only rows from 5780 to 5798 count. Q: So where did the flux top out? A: 5796.0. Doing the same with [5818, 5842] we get 5820.0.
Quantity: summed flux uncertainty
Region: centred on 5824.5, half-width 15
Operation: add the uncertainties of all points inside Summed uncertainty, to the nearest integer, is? 22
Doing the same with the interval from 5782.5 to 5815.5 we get 25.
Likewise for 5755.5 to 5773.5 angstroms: 12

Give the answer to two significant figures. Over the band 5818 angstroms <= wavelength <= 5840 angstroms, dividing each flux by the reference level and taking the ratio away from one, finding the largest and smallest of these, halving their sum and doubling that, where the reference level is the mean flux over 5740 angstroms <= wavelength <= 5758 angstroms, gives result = -0.21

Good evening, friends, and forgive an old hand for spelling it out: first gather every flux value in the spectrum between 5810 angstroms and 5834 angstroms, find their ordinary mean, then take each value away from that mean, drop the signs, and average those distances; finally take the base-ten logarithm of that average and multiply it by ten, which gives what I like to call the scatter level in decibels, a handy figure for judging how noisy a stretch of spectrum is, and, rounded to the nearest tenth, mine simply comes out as 3.0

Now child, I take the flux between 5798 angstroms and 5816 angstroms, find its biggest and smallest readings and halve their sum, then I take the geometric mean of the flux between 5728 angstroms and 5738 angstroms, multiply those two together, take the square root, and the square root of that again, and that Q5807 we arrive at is 5.34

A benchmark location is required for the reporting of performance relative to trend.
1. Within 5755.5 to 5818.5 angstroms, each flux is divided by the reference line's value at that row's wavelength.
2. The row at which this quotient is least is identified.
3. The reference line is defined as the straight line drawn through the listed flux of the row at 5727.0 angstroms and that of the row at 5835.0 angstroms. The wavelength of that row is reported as 5784.0 angstroms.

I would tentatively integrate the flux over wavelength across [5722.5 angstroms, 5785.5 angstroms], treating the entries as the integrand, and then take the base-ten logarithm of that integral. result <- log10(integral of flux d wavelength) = 3.23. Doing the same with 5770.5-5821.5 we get 3.16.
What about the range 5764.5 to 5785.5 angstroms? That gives 2.76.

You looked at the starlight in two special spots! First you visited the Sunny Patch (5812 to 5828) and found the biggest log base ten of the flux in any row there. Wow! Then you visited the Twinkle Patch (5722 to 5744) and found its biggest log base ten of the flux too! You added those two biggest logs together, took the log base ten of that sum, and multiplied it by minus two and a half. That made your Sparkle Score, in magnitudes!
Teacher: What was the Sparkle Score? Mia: -1.190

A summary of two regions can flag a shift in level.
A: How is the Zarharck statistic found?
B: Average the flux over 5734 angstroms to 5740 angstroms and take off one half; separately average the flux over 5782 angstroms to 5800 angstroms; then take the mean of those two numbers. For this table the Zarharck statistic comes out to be 28.1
